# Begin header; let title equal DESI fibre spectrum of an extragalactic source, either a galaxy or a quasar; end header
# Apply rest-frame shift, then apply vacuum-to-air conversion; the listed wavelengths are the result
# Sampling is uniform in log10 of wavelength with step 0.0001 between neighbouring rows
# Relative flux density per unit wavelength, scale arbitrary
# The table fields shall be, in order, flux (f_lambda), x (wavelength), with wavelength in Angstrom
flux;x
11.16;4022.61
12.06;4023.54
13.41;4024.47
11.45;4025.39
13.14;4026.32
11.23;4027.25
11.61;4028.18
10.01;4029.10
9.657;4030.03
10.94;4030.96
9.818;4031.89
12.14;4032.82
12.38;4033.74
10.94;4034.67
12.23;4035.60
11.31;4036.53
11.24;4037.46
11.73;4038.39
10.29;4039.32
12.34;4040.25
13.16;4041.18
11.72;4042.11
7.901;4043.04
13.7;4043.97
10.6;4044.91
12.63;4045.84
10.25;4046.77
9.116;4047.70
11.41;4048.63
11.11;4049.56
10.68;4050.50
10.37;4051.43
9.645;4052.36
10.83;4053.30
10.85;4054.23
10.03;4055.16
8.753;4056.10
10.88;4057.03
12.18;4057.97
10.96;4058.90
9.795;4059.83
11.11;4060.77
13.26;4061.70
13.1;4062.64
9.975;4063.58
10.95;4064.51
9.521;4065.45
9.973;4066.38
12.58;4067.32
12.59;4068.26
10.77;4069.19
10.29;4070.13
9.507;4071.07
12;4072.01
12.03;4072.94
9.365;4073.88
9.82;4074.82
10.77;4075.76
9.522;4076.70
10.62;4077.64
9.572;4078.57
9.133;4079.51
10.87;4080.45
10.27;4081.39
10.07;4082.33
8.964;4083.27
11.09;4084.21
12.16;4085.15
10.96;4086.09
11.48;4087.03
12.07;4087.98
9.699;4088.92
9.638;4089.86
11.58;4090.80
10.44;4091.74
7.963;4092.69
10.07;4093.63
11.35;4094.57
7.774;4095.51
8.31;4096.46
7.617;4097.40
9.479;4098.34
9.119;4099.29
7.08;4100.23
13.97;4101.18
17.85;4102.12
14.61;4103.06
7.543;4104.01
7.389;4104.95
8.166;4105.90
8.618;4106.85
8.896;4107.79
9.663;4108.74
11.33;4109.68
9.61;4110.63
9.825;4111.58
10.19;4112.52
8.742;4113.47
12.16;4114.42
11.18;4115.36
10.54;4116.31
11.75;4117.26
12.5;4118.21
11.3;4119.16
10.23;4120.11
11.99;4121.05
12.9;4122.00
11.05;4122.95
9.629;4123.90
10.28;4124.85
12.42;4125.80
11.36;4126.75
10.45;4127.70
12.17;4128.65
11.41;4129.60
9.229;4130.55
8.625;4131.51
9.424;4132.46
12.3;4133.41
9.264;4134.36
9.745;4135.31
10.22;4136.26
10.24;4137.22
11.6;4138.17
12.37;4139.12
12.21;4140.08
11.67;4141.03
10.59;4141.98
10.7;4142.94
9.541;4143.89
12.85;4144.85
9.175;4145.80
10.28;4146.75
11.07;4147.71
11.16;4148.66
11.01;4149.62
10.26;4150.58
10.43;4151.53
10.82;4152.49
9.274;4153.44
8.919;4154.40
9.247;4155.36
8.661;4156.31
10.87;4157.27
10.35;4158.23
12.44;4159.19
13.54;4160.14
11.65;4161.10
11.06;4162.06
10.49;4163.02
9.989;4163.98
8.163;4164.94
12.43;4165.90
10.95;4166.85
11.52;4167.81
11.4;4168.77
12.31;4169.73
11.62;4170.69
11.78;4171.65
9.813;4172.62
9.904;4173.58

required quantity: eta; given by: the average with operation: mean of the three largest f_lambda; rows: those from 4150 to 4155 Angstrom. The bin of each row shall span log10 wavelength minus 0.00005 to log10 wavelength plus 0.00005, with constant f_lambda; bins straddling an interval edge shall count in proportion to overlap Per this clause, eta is 10.5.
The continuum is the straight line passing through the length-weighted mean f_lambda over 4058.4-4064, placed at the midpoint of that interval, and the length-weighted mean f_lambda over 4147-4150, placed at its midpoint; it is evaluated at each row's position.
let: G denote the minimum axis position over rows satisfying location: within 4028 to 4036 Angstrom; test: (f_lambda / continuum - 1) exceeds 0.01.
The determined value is 4032.82 Angstrom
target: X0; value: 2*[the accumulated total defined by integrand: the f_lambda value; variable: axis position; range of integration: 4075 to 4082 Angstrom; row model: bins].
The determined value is 141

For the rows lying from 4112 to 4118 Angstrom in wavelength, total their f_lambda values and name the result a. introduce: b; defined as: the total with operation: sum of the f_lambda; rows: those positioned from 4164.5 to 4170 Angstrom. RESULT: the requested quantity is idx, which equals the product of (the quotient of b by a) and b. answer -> 69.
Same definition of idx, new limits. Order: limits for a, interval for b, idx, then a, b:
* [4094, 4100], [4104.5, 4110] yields 54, 54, 54.1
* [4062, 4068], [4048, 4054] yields 62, 66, 64.0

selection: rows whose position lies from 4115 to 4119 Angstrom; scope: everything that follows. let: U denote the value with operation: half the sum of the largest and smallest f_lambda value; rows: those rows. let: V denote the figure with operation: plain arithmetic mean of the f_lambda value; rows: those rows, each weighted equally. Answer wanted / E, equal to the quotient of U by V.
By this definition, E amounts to 1.00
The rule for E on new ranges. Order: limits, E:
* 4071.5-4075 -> 0.99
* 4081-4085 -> 0.99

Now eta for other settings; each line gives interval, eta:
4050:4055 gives 10.8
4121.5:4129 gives 12.5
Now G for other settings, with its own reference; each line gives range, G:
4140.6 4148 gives 4141.03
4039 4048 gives 4040.25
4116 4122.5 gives 4117.26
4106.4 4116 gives 4109.68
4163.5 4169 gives 4165.90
